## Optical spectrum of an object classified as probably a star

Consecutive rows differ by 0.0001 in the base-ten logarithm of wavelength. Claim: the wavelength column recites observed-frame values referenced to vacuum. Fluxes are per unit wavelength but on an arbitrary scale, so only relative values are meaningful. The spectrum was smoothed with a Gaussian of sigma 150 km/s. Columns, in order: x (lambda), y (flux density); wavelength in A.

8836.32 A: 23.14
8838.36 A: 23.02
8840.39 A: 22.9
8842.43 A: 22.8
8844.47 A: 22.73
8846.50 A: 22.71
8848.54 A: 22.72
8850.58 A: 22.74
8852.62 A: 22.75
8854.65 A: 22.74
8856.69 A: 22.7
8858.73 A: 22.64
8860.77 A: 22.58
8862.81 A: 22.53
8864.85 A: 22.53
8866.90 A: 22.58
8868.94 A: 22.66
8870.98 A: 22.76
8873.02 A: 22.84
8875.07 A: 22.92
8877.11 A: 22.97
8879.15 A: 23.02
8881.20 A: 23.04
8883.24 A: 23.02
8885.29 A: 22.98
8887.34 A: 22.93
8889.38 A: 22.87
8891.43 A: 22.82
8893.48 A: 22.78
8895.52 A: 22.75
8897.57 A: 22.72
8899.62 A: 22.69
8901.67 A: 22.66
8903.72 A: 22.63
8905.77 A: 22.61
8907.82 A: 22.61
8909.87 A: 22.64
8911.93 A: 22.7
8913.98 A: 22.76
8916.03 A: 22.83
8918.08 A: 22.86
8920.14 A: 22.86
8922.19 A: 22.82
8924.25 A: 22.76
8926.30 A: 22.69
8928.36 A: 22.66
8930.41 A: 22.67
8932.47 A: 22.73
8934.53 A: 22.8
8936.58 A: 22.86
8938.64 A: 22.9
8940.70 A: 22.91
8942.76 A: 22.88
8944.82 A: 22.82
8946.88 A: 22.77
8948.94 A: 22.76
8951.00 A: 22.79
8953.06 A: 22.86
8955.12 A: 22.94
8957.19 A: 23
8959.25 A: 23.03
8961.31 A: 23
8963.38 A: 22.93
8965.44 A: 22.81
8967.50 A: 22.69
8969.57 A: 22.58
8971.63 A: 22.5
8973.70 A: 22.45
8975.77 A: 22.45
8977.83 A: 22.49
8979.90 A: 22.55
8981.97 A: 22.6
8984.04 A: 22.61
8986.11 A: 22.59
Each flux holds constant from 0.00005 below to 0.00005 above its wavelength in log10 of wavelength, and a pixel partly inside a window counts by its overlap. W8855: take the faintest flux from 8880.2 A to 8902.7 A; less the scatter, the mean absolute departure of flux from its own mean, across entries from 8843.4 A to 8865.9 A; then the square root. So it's 4.75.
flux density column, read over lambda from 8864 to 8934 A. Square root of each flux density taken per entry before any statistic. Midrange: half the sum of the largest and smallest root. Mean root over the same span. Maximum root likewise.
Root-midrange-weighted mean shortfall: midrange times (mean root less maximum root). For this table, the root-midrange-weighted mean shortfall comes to -0.13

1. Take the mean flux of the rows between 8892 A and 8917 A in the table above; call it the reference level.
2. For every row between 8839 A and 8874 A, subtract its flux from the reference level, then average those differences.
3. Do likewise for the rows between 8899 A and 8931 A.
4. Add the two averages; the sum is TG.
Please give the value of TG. -0.02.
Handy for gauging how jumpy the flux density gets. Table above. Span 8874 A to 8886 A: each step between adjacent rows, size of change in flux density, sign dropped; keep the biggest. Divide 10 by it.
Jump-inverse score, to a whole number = 200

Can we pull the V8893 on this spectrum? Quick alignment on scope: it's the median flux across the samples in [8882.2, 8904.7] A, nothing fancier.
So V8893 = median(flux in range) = 22.8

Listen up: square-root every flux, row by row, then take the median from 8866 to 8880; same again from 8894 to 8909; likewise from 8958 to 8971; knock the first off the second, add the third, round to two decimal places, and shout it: 4.76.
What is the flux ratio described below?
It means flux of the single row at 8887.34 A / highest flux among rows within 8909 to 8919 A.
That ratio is 1.003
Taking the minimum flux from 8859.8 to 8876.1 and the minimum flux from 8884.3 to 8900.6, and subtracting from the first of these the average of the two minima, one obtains -0.08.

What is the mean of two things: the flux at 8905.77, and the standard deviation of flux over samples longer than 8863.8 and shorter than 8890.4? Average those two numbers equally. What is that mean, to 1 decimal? 11.4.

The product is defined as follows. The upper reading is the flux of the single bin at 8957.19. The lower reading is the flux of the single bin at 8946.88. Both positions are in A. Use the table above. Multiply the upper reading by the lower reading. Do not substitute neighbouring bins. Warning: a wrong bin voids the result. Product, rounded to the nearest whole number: 524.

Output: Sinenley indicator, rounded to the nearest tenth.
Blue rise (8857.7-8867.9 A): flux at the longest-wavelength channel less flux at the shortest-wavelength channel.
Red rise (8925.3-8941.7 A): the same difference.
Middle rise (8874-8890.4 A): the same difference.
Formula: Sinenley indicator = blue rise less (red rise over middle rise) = 4.3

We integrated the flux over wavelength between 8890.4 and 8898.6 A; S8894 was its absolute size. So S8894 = 187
